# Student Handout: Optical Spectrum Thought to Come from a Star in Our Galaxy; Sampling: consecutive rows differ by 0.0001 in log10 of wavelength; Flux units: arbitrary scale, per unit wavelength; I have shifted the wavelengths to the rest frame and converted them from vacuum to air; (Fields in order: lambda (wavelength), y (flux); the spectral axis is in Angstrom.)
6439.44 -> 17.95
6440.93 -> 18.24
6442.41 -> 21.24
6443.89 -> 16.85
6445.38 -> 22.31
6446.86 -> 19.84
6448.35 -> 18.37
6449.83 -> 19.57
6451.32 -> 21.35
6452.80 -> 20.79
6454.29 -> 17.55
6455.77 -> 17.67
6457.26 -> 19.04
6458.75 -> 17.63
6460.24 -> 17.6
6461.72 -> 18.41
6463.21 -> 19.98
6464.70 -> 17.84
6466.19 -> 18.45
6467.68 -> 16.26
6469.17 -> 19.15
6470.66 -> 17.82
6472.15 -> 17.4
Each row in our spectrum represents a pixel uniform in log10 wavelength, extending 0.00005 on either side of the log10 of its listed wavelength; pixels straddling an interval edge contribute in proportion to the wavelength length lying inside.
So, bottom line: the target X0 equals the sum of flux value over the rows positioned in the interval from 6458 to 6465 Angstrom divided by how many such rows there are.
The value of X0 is 18.3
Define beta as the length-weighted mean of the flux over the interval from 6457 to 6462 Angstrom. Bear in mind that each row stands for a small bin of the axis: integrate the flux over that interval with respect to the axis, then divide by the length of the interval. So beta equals 18.1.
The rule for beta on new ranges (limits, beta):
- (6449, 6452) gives 20.4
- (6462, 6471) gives 18.3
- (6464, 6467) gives 18.1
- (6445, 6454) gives 20.2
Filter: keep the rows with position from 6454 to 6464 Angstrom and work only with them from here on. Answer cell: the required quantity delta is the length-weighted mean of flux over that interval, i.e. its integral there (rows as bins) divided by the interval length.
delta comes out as 18.3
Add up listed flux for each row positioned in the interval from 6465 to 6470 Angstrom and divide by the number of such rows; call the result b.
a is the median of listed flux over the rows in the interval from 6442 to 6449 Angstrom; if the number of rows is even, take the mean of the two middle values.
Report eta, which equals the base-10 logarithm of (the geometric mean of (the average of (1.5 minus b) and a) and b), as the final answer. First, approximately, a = 19.8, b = 18.0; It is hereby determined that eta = 0.74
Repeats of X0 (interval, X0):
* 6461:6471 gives 18.3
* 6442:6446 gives 20.1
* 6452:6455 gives 19.2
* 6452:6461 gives 18.4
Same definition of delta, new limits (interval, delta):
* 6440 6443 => 19.5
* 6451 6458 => 19.2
